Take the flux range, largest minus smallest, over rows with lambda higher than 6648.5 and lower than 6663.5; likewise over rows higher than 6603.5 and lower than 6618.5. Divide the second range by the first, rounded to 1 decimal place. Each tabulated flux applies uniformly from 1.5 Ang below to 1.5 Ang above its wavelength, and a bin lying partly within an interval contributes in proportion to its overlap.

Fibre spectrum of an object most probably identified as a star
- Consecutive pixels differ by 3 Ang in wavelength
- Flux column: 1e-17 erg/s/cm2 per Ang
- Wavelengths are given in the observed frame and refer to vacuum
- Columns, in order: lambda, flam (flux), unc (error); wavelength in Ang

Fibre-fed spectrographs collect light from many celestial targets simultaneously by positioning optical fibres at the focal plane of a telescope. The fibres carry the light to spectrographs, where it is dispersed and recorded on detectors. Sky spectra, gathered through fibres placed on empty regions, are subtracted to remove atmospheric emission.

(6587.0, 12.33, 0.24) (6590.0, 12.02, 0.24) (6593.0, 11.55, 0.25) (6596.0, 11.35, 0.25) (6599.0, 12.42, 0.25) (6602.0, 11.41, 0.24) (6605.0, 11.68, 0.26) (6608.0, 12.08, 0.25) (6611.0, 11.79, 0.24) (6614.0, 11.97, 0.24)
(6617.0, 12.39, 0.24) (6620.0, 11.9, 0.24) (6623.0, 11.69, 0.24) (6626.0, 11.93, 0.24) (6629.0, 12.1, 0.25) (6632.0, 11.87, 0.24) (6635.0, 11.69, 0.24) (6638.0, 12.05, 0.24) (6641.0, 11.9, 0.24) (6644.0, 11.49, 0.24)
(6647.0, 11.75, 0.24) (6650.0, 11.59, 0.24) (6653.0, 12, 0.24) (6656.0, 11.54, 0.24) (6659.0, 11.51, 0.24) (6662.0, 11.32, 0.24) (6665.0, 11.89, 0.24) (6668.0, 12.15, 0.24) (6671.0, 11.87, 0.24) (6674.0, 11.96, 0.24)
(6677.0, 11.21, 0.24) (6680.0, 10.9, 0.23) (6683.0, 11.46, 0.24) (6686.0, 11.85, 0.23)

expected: 1.0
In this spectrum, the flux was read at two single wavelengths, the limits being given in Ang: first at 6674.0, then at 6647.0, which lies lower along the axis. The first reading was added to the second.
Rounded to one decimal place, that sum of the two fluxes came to 23.7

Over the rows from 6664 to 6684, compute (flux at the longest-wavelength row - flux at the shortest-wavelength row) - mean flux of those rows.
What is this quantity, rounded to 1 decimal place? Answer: -12.1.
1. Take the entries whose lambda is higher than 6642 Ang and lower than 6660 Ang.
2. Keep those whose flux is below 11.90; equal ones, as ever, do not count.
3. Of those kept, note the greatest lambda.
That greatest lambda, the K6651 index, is 6659.0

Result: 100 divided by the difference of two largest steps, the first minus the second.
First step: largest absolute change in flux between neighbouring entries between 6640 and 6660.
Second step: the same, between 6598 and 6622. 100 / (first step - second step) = -182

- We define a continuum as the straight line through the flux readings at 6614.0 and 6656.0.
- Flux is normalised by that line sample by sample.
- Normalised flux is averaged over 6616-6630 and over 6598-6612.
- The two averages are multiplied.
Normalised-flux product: 0.99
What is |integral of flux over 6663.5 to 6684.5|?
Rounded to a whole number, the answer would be 244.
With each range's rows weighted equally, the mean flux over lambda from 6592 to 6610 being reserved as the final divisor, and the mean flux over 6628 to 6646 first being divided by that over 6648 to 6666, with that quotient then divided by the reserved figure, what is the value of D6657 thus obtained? 0.0866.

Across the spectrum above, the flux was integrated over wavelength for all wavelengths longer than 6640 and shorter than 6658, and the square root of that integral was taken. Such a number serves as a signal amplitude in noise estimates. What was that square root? 15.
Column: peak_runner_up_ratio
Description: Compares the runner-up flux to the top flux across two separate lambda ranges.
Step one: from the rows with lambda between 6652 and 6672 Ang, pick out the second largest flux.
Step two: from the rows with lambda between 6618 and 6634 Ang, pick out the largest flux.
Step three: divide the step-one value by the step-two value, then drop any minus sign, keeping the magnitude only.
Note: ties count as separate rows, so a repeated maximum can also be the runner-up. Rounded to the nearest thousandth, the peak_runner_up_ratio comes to 0.992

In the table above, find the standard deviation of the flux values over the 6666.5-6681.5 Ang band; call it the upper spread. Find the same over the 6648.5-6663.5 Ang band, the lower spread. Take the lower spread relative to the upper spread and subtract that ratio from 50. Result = 49.5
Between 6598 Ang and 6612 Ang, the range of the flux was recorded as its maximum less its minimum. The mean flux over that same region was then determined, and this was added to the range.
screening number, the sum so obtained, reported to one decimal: 12.9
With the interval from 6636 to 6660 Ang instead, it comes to 12.3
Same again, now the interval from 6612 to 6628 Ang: 12.7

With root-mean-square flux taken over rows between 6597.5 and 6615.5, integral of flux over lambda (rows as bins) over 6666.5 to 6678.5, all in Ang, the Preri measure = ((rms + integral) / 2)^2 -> 5888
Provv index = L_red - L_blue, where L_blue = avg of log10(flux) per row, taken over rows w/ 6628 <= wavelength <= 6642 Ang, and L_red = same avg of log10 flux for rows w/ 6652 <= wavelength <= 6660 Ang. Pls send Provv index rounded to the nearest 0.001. -0.009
